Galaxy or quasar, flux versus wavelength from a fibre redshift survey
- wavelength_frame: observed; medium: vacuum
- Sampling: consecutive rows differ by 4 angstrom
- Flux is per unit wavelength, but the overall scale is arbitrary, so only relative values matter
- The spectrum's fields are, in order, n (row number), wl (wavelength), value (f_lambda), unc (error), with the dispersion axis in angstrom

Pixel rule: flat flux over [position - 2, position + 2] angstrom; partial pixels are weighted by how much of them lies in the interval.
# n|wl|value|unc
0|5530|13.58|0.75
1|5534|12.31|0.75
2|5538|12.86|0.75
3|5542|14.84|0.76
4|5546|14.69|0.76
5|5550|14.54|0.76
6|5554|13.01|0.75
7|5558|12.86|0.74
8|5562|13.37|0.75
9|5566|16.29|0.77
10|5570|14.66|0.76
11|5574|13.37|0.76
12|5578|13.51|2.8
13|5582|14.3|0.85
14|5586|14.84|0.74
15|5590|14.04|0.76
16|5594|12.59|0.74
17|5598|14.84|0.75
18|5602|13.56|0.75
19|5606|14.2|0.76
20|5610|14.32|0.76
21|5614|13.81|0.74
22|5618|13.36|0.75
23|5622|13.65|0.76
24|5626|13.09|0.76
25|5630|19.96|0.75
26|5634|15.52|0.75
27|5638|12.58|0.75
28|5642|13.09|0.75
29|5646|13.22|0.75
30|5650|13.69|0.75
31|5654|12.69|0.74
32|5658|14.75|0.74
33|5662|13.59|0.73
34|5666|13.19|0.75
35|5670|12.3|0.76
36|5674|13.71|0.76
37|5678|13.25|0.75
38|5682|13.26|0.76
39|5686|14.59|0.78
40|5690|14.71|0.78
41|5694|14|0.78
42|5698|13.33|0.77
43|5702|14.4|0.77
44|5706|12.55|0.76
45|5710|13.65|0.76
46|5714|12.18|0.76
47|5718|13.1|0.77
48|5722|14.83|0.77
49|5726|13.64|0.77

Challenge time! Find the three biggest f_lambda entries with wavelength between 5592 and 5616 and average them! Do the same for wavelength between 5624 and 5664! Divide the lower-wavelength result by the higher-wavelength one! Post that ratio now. 0.86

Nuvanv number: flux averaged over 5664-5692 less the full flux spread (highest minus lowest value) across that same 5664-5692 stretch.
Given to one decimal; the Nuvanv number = 11.2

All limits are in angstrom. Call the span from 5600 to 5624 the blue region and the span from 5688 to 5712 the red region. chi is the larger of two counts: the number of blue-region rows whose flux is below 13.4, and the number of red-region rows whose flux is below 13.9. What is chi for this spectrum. 3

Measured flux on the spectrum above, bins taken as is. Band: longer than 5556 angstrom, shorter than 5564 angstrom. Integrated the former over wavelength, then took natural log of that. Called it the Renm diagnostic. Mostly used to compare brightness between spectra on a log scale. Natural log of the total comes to 4.65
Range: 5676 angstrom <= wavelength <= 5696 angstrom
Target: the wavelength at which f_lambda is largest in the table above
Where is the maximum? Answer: 5690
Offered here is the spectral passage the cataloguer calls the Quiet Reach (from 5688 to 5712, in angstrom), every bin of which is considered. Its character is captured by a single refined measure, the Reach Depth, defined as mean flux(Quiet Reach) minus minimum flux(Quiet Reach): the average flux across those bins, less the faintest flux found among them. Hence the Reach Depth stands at 1.2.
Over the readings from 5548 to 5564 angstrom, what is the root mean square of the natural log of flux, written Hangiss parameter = 2.60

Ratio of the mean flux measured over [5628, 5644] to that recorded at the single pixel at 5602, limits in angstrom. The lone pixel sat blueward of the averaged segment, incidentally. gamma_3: 1.13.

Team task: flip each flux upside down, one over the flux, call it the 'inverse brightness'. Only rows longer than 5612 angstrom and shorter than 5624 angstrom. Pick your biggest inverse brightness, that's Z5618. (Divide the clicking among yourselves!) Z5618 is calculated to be 0.075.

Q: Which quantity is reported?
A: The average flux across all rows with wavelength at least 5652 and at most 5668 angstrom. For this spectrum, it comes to 13.6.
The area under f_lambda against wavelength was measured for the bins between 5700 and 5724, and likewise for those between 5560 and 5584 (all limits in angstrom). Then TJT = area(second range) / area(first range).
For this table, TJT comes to 1.06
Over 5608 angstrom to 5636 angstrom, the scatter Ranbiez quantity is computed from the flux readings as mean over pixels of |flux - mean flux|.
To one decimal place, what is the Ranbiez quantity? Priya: 1.7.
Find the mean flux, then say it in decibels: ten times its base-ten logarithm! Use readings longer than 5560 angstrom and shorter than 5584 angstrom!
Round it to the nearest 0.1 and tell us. 11.5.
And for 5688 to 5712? 11.4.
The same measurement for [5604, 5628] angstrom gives 11.4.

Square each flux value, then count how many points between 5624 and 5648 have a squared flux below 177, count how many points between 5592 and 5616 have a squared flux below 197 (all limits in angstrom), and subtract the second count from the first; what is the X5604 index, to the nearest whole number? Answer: 1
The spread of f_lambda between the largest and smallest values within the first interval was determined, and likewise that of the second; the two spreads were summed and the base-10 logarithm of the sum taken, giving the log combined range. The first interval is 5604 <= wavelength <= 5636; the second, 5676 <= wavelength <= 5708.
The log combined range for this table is 0.96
